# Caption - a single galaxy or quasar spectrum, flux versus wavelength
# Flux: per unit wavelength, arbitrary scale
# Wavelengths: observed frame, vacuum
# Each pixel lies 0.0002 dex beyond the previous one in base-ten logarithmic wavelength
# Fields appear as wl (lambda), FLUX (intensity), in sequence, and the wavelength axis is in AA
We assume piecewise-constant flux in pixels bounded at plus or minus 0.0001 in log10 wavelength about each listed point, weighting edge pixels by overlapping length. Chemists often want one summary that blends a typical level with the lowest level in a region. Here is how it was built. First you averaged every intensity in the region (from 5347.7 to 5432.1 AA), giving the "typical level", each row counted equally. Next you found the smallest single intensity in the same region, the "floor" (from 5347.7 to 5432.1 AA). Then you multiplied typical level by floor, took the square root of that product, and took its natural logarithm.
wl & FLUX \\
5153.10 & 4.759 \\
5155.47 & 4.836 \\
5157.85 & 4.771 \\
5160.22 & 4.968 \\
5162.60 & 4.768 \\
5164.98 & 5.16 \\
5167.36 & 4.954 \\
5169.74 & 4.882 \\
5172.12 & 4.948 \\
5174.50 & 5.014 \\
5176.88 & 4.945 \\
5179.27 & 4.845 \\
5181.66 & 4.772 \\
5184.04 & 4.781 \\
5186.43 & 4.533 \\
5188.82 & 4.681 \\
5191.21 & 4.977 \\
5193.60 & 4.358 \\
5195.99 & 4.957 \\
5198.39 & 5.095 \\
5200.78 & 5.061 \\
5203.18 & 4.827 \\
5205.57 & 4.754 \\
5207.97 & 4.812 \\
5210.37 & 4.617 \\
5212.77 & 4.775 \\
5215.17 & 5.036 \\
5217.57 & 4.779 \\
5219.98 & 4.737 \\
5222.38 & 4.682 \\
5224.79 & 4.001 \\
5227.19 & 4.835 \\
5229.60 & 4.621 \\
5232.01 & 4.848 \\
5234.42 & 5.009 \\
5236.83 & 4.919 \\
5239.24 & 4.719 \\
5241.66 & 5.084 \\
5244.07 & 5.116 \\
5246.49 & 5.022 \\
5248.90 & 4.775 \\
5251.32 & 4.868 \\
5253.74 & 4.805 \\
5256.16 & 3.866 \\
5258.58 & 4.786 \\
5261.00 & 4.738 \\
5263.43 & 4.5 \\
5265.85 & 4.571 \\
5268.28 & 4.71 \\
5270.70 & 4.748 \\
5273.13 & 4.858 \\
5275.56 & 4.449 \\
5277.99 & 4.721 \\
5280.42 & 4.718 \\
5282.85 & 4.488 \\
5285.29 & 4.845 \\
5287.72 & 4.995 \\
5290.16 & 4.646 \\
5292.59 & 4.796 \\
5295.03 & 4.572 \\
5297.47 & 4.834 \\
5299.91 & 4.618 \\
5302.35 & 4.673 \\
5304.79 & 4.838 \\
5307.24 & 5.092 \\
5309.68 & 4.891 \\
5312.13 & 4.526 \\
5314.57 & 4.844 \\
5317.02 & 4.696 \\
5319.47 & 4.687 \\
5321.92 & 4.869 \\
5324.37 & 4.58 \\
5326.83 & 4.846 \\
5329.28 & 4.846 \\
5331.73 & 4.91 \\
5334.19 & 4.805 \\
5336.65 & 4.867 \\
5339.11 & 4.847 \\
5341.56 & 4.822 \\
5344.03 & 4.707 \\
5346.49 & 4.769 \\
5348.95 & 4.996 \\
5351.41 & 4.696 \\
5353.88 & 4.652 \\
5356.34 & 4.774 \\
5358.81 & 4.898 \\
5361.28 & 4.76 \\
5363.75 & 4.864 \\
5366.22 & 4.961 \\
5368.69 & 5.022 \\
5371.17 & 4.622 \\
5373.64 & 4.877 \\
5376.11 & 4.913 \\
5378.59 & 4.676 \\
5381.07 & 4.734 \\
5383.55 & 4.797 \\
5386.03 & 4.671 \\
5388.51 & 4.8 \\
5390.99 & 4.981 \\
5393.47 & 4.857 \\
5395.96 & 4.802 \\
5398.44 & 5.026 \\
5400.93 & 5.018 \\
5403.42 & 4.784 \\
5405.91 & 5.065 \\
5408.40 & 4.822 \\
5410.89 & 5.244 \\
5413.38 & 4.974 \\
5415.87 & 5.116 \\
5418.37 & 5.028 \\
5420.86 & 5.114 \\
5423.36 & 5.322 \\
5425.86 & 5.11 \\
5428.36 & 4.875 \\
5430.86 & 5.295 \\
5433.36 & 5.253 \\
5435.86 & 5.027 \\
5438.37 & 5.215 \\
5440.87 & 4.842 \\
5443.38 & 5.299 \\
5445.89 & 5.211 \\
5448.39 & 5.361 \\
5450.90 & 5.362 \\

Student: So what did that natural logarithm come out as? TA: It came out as 1.56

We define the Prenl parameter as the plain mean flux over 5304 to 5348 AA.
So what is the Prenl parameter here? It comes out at 4.80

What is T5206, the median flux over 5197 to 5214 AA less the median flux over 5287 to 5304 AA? 0.14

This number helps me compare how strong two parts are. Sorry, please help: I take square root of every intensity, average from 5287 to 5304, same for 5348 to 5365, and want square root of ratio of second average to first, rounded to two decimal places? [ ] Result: 1.00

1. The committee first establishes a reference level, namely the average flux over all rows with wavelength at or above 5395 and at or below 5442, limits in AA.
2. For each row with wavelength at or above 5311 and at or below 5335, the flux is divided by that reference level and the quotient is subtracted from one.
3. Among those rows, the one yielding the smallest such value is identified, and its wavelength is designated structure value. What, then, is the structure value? 5331.73 AA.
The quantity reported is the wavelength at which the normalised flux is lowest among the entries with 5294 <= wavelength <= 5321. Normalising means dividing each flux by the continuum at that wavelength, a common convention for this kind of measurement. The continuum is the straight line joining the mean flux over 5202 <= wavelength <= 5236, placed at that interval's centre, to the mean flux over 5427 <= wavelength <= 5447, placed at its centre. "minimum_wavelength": 5312.13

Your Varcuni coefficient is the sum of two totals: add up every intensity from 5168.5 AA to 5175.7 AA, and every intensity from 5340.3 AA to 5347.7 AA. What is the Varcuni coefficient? 29.1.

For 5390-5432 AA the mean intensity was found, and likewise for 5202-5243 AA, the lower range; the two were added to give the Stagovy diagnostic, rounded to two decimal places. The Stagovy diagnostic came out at 9.79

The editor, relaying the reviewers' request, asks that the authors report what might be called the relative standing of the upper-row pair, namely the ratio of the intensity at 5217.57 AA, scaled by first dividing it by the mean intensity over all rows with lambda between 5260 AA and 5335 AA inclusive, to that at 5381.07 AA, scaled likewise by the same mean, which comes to 1.010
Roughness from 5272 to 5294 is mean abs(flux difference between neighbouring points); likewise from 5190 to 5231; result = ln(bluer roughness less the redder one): -3.3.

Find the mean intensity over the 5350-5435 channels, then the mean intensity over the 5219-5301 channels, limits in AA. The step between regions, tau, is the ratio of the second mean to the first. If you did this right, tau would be 0.959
